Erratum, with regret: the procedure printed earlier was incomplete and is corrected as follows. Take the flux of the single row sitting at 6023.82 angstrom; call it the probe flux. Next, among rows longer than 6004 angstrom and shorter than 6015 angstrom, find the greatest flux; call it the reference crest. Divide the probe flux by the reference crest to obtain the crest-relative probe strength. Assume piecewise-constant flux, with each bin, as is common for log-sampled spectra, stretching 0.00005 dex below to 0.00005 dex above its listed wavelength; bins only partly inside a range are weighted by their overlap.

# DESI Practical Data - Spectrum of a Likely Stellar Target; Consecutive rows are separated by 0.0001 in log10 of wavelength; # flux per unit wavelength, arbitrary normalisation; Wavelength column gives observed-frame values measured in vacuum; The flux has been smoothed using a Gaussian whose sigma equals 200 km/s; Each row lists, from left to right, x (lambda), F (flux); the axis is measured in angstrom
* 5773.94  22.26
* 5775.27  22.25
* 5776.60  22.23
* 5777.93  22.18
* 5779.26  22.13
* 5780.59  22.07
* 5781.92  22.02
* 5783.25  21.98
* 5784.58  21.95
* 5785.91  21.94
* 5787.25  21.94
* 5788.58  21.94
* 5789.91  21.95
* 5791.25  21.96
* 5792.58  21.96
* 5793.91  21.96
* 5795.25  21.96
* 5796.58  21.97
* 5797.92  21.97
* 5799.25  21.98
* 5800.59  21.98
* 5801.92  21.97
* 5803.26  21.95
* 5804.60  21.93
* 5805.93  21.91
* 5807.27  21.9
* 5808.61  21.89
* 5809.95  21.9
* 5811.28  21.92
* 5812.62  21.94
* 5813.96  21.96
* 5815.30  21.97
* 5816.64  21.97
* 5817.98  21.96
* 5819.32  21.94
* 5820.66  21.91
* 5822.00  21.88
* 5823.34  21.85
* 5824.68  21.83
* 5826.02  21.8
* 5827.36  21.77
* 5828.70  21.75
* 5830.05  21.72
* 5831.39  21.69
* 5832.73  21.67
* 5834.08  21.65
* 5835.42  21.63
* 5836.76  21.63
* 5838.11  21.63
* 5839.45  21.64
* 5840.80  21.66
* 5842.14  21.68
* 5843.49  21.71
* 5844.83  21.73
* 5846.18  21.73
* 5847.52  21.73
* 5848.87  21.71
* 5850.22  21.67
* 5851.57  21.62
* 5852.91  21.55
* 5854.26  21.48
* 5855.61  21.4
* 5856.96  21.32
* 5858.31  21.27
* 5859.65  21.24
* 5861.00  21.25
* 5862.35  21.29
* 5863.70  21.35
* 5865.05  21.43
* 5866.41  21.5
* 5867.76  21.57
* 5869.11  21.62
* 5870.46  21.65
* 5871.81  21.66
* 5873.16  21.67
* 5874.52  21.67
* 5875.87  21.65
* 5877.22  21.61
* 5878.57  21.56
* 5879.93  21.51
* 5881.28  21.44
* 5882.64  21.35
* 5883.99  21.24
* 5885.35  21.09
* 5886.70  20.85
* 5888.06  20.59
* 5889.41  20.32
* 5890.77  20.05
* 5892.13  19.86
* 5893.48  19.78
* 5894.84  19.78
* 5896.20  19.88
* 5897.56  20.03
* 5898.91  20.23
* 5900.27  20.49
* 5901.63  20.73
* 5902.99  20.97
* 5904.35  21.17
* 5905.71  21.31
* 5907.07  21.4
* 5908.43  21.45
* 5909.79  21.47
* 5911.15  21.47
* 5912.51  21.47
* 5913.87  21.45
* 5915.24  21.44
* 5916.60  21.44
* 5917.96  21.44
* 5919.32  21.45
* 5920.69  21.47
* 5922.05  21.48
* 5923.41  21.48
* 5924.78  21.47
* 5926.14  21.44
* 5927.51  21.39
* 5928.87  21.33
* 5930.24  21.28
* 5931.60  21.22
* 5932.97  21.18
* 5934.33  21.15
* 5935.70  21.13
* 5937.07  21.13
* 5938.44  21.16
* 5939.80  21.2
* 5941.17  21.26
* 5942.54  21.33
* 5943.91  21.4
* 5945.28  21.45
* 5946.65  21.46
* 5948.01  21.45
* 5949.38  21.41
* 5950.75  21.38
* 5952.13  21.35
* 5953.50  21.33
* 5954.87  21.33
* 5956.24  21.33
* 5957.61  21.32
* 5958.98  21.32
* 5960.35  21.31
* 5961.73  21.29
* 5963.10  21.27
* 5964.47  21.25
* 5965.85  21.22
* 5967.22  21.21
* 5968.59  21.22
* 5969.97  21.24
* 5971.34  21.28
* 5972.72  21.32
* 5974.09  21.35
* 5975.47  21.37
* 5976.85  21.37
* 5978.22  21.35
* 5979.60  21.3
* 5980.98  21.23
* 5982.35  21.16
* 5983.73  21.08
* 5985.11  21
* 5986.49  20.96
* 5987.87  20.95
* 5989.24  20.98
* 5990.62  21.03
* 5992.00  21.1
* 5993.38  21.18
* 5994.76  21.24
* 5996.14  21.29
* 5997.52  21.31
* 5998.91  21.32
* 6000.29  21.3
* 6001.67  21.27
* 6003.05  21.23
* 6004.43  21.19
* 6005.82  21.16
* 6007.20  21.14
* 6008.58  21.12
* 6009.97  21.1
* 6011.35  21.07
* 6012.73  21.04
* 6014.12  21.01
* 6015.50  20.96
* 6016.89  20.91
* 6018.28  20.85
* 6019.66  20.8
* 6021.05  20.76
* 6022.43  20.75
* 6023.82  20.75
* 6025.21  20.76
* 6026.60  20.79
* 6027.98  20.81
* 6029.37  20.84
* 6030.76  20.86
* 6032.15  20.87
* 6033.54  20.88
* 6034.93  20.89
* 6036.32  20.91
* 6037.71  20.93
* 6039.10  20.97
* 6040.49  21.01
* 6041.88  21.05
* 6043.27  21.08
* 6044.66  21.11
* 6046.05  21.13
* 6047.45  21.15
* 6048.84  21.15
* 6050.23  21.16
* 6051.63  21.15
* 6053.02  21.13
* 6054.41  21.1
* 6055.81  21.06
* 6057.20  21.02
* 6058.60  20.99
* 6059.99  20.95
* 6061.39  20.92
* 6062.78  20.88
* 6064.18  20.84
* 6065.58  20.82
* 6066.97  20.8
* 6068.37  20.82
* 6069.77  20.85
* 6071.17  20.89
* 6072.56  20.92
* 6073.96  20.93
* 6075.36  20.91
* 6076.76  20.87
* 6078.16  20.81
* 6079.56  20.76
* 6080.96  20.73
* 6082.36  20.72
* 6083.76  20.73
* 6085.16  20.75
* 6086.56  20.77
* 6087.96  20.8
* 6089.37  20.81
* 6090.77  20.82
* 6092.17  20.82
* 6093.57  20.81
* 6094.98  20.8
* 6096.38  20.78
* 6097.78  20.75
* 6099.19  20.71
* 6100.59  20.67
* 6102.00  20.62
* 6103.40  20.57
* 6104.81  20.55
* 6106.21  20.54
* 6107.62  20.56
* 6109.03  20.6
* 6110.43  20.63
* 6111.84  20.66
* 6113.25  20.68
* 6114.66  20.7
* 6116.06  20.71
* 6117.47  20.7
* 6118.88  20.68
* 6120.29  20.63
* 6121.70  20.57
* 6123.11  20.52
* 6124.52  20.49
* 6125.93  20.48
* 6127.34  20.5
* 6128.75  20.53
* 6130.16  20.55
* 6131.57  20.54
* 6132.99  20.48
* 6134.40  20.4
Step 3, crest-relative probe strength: 0.98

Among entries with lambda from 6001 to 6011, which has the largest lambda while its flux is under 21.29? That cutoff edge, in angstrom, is 6009.97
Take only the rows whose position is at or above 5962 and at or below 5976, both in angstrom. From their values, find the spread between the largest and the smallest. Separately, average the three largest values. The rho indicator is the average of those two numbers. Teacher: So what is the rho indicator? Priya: 10.8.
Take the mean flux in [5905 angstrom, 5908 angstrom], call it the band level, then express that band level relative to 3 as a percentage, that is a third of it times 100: 712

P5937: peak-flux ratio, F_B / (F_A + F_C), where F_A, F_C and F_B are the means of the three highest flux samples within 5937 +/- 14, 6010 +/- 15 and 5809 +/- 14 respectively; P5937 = 0.514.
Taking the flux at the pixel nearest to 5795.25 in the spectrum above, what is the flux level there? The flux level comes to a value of 21.96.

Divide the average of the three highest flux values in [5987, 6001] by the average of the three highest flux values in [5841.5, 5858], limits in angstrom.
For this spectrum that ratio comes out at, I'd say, 0.981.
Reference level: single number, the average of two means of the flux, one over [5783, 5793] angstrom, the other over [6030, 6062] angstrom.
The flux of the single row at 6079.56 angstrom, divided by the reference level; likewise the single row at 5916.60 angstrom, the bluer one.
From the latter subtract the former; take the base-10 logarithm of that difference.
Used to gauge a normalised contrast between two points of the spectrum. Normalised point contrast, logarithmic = -1.50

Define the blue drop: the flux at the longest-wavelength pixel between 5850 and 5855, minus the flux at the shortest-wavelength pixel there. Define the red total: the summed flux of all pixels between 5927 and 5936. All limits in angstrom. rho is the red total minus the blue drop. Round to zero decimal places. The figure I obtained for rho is 149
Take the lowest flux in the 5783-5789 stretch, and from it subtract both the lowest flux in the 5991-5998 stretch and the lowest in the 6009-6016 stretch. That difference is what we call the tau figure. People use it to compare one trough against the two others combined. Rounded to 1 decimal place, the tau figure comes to -20.1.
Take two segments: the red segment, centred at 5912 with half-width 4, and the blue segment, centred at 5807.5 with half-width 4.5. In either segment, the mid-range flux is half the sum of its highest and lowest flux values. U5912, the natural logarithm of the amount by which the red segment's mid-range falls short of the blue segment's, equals -0.8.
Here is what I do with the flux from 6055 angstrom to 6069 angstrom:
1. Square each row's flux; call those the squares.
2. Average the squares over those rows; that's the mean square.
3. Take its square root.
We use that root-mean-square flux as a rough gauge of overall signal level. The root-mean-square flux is 20.9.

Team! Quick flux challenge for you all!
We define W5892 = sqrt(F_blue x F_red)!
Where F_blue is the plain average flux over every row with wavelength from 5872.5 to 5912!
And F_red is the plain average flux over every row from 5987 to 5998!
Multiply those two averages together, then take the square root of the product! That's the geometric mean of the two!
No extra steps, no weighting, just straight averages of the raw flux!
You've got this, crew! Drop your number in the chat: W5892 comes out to 21.03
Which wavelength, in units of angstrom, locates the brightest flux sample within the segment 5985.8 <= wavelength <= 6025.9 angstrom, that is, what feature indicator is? 5998.91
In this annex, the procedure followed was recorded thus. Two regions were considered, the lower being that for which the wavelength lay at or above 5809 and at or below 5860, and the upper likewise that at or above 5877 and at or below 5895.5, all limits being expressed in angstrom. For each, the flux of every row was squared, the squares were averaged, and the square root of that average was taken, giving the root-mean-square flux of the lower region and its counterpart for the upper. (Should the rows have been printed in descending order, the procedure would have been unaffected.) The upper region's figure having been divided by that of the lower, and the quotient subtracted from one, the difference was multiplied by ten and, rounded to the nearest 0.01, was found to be 0.42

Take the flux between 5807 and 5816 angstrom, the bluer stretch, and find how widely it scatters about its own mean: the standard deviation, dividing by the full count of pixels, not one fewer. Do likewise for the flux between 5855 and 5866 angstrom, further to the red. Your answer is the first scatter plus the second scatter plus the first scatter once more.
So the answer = 0.12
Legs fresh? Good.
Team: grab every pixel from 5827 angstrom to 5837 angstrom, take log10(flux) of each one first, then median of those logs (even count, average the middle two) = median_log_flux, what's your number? 1.34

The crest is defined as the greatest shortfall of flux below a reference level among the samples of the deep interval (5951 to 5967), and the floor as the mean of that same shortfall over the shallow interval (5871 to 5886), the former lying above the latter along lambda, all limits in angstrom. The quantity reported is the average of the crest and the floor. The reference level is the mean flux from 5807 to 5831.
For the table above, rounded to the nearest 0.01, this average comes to 0.52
